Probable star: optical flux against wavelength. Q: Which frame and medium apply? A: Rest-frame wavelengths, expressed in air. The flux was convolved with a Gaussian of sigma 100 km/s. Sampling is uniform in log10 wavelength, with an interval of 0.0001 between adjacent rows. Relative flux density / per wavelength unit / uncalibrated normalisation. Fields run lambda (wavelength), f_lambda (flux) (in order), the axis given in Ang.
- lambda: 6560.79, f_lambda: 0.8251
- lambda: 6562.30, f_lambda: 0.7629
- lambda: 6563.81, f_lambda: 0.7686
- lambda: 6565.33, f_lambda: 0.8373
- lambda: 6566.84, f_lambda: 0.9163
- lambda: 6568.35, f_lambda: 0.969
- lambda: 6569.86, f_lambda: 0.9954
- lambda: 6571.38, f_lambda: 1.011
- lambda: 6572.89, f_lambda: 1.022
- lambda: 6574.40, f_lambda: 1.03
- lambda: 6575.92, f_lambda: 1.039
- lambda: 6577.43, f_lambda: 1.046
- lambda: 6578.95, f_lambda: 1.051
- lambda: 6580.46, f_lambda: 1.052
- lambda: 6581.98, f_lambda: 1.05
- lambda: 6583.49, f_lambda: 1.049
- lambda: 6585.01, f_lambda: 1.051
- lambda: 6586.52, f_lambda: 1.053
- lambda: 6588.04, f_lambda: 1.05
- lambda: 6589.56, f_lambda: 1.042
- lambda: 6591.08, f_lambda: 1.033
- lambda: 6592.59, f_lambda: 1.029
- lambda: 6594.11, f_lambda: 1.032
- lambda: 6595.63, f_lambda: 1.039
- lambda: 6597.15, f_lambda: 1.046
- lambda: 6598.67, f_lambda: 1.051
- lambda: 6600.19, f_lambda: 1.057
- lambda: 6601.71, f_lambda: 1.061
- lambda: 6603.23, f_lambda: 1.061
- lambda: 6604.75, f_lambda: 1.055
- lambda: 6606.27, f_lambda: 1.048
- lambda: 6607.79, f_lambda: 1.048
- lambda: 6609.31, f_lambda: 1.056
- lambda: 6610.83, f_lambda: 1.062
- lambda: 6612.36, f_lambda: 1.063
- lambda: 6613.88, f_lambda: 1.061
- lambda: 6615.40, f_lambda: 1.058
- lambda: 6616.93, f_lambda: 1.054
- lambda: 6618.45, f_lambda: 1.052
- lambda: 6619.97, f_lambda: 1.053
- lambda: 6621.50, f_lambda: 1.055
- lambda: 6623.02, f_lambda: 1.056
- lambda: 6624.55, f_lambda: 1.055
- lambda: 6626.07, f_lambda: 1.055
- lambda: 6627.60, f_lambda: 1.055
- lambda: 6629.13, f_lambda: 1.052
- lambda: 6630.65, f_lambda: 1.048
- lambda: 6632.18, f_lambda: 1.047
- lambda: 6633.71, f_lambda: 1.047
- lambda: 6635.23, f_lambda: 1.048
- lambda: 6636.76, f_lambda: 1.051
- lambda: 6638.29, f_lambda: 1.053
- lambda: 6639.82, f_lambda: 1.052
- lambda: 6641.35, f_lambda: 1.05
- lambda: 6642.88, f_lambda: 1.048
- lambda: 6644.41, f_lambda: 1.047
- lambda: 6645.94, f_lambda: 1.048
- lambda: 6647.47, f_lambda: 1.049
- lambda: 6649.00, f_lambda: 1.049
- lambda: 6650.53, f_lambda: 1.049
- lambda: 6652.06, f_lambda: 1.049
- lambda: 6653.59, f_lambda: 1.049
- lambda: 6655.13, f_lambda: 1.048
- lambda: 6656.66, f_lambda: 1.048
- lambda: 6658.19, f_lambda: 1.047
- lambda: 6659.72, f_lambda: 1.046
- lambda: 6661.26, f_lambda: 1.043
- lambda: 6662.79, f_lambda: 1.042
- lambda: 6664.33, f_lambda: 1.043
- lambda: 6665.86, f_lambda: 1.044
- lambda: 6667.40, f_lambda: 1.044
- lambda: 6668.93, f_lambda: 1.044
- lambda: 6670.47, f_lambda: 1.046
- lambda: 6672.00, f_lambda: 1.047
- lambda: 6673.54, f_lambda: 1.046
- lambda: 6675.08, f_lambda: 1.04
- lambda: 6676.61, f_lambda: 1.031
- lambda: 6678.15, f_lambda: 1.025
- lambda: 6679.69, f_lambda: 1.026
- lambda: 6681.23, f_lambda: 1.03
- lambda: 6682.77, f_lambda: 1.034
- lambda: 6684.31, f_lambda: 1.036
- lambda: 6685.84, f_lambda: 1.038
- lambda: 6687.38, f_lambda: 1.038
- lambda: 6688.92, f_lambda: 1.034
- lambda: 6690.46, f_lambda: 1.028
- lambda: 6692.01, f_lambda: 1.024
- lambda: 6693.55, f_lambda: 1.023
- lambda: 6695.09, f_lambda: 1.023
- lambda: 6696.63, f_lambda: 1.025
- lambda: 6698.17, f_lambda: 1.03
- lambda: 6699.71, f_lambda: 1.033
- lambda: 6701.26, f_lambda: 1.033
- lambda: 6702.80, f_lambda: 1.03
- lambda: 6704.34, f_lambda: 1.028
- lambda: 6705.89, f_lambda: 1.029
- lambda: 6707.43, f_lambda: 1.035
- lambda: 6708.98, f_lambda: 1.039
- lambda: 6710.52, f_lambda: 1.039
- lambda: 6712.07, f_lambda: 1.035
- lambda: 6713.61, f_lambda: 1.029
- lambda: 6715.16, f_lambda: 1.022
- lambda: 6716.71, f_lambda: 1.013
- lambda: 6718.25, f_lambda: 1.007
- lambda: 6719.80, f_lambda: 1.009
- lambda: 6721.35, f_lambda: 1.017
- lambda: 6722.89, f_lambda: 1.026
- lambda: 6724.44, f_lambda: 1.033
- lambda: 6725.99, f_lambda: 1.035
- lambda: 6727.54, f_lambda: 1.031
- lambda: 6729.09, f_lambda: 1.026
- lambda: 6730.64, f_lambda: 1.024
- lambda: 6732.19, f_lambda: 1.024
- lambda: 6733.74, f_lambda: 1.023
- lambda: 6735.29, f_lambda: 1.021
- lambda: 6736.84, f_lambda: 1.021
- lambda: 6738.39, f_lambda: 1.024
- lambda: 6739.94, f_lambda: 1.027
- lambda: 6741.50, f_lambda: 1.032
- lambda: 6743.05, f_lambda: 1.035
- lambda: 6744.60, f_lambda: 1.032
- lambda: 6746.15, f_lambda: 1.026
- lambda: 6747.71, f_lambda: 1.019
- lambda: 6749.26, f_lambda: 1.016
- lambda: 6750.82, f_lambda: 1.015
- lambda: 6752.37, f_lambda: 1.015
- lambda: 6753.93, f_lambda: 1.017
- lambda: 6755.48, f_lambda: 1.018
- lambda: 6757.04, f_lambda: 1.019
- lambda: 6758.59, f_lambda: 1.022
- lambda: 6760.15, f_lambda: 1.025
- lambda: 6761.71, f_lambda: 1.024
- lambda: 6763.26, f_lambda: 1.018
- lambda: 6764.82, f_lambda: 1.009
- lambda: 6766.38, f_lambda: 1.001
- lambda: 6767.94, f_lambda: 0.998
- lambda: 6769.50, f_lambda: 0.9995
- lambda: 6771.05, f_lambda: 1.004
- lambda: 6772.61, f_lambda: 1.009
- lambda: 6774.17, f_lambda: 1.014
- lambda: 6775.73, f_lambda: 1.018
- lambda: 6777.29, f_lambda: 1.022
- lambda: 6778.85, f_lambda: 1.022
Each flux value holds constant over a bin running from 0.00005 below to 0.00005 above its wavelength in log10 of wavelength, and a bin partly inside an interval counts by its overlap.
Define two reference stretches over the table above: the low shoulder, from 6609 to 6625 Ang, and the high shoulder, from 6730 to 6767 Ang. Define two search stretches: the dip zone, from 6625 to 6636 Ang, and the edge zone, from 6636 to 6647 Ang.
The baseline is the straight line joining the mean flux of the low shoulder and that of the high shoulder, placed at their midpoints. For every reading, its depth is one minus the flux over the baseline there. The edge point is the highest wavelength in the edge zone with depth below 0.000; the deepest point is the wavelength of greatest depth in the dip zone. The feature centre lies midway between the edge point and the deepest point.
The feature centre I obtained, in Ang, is 6636.0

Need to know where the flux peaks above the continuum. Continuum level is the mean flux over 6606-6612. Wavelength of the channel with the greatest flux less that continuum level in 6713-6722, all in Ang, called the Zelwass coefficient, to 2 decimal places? 6713.61 Ang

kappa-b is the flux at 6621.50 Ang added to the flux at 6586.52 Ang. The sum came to 2.11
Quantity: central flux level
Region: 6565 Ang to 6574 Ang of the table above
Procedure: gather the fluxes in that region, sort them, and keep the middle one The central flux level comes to 0.98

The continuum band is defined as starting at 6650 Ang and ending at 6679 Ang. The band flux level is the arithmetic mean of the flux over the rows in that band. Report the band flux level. 1.04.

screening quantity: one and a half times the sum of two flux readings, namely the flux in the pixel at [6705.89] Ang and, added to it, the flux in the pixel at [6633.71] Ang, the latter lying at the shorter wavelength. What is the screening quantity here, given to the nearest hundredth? 3.11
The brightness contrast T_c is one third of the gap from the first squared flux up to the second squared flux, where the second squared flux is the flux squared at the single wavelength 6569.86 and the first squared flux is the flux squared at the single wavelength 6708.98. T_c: -0.030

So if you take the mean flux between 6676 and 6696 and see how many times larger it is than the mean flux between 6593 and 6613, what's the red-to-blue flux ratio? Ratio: 0.979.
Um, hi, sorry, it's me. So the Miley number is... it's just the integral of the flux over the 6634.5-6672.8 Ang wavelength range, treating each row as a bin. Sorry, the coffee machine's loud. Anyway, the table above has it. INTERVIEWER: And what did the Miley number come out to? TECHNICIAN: 40.1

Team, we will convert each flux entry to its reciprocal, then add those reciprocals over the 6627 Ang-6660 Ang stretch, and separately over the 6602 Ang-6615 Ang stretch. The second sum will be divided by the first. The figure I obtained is 0.4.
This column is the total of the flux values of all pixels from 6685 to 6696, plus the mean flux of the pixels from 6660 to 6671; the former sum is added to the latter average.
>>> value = 8.25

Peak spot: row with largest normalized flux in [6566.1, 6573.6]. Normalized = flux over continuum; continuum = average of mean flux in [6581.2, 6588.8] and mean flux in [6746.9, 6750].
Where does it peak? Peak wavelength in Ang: 6572.89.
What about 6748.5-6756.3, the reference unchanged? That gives 6755.48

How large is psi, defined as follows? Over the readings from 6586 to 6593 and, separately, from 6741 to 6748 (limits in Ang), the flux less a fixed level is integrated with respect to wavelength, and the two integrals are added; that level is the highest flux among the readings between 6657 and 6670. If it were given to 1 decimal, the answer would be -0.2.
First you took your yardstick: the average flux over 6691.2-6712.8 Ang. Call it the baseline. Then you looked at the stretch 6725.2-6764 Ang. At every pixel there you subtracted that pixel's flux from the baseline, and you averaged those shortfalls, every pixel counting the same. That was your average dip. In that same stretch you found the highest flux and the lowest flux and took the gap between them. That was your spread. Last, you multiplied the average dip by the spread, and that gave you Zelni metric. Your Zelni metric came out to 0.0001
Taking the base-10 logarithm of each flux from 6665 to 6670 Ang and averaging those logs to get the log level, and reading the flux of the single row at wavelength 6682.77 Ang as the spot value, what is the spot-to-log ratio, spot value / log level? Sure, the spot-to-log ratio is 55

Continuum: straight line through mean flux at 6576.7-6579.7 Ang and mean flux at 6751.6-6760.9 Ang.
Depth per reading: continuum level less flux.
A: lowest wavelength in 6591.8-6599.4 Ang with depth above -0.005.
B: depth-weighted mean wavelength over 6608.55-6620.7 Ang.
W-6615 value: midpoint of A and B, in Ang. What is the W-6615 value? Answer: 6603.4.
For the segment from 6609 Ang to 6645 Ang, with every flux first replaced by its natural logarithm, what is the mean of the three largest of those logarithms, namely 0.060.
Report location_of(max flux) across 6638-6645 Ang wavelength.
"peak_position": 6638.29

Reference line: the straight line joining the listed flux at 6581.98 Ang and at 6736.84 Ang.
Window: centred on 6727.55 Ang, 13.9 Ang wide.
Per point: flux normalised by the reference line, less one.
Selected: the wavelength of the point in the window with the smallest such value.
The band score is 6721.35 Ang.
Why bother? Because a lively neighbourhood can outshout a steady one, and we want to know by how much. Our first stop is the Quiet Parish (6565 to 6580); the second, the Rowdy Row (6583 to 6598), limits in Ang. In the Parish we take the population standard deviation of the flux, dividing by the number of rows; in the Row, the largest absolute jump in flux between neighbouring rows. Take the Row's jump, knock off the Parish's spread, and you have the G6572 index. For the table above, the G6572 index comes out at -0.055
